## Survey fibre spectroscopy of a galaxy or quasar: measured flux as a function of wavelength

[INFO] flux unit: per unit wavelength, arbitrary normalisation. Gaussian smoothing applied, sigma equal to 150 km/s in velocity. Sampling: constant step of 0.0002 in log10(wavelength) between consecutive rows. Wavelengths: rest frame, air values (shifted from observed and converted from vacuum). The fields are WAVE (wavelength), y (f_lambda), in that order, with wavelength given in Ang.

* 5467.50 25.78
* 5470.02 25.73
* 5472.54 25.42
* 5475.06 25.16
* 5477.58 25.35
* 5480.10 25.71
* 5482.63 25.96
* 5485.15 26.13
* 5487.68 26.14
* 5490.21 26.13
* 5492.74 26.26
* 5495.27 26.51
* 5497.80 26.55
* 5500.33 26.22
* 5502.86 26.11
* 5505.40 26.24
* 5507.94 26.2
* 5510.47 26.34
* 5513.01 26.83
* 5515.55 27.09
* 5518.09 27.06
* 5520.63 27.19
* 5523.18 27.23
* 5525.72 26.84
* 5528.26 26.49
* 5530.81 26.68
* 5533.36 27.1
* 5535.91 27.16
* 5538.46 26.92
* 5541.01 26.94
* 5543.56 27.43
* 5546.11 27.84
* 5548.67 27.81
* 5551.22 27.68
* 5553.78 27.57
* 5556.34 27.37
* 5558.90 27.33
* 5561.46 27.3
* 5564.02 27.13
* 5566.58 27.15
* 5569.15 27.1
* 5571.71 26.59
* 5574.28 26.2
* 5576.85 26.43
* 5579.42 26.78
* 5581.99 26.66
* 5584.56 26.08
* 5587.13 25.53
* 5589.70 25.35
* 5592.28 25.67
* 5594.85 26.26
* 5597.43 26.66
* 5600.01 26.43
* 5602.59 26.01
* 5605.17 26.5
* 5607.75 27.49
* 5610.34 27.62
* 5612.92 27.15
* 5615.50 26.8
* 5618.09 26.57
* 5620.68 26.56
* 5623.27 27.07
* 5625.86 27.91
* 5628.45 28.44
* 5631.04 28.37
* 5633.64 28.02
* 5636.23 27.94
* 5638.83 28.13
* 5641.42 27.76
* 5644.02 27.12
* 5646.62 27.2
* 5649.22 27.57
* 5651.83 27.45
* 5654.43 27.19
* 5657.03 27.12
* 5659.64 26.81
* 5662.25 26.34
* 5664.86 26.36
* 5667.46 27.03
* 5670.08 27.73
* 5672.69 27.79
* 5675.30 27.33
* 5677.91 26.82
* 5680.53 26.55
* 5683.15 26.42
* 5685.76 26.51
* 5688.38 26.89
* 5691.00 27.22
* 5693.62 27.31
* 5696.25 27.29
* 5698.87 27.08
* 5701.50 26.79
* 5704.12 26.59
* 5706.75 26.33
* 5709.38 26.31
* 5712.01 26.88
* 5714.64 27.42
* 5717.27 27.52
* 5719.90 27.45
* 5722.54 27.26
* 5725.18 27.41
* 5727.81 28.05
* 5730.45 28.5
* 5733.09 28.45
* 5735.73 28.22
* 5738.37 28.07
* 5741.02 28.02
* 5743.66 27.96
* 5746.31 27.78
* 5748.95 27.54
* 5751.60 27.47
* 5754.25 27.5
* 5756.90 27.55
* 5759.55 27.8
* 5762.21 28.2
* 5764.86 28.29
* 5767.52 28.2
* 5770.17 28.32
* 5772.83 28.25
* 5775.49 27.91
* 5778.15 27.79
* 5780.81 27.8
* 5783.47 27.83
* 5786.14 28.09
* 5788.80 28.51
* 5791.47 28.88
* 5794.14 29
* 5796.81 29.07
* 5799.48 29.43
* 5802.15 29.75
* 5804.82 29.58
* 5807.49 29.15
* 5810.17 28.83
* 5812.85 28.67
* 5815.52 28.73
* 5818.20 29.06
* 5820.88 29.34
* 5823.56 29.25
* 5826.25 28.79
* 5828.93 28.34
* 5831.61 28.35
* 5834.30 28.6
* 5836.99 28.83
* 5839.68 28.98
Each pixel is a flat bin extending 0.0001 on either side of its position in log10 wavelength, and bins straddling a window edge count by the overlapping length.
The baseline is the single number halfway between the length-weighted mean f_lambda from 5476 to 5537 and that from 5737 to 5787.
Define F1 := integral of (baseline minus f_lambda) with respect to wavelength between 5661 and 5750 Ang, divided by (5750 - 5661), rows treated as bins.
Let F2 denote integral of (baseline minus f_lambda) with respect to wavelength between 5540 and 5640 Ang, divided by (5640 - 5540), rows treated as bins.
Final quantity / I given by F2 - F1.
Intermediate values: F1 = -0.08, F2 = 0.2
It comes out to 0.3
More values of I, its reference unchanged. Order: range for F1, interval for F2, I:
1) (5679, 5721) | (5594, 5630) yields -0.1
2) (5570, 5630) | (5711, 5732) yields -0.9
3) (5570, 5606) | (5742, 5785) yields -1.7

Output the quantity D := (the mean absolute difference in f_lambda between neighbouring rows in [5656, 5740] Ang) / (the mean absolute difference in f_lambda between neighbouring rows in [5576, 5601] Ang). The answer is 0.75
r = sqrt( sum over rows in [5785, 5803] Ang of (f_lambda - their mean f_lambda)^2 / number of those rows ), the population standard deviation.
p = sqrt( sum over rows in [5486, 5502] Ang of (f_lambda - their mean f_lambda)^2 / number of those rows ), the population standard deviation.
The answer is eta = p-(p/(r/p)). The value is 0.1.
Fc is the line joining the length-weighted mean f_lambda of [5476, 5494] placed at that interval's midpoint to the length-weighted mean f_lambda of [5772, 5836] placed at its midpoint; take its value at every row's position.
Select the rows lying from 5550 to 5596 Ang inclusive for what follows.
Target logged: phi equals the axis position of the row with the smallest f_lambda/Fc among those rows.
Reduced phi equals 5589.70 Ang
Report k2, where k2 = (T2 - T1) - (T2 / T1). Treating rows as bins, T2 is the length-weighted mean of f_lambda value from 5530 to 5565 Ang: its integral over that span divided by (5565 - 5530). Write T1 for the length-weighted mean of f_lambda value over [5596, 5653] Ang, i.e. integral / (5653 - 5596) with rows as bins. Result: -1.0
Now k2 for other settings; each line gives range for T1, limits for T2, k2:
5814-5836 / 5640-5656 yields -2.4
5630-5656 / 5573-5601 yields -2.4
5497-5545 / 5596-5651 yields -0.5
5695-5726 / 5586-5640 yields -1.0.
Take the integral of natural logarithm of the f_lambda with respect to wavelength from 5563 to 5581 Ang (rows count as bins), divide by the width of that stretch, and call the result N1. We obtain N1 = 3.29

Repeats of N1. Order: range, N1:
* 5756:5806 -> 3.35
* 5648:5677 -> 3.30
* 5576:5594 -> 3.26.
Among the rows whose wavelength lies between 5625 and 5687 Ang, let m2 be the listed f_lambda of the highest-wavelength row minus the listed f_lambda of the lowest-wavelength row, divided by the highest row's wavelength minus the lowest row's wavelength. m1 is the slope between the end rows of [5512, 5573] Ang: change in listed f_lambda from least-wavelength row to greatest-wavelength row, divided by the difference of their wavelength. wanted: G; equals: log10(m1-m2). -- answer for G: -1.71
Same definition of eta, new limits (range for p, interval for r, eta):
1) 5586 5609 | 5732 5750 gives -0.8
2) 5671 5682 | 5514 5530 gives -0.4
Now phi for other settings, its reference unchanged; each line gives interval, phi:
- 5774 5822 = 5780.81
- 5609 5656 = 5620.68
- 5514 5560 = 5528.26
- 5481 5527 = 5502.86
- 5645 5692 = 5683.15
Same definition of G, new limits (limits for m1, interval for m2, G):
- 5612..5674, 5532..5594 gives -1.46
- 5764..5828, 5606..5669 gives -1.80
